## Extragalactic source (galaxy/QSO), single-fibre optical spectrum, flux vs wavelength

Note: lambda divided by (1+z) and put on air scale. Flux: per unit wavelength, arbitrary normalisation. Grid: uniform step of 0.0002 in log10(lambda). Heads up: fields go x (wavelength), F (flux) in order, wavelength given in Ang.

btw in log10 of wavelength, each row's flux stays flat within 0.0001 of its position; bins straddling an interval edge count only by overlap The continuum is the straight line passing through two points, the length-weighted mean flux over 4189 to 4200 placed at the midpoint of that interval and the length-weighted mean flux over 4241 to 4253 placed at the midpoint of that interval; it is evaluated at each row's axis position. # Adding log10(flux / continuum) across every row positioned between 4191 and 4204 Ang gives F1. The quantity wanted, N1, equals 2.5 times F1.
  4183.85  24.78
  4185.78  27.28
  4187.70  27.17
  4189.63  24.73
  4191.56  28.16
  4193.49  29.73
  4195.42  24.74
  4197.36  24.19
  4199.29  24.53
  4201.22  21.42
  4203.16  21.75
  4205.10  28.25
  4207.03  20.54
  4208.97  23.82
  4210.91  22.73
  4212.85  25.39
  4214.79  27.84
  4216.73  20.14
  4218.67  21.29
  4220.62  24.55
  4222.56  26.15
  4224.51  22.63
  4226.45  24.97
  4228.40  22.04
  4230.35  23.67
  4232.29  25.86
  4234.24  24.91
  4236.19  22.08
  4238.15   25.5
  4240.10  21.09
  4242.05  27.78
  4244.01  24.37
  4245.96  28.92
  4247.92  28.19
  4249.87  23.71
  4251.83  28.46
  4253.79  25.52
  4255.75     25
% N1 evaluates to -0.4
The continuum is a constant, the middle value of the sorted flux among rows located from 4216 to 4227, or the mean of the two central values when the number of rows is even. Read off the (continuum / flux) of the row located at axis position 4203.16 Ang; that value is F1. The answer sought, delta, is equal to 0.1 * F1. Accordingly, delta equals 0.108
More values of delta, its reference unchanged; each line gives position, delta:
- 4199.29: 0.096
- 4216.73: 0.117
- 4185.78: 0.086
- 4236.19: 0.107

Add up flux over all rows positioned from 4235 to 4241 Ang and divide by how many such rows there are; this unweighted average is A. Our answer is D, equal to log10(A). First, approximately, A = 23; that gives 1.36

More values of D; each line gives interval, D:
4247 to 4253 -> 1.43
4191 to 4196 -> 1.44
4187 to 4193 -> 1.43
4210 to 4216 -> 1.40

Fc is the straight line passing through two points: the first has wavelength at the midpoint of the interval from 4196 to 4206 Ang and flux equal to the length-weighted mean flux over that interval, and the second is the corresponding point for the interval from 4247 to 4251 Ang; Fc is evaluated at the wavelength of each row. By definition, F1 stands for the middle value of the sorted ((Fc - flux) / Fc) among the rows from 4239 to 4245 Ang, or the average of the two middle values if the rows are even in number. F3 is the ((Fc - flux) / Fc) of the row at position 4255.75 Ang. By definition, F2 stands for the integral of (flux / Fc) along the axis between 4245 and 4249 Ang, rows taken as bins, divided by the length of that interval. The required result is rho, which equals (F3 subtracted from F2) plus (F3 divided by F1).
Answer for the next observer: 2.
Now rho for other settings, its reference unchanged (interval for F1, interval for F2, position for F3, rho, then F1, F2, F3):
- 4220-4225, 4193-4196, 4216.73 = 17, 0.012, 1.15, 0.18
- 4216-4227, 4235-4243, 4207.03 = 4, 0.053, 0.94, 0.15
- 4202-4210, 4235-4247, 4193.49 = -3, 0.059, 0.97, -0.26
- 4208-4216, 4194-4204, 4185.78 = 24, -0.007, 0.99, -0.17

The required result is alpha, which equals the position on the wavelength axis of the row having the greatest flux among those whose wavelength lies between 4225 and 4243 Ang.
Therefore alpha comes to 4242.05 Ang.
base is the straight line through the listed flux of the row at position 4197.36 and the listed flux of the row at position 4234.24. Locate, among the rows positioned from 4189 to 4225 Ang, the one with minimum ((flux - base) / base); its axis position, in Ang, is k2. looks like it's 4216.73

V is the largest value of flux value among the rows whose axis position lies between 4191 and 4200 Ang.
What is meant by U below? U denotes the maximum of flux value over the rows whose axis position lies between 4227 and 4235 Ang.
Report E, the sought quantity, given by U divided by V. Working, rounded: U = 25.86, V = 29.73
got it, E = 0.87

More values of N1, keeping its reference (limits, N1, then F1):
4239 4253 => -0.3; -0.11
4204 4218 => -0.7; -0.29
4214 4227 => -0.8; -0.32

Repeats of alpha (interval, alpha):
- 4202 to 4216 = 4205.10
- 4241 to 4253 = 4245.96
